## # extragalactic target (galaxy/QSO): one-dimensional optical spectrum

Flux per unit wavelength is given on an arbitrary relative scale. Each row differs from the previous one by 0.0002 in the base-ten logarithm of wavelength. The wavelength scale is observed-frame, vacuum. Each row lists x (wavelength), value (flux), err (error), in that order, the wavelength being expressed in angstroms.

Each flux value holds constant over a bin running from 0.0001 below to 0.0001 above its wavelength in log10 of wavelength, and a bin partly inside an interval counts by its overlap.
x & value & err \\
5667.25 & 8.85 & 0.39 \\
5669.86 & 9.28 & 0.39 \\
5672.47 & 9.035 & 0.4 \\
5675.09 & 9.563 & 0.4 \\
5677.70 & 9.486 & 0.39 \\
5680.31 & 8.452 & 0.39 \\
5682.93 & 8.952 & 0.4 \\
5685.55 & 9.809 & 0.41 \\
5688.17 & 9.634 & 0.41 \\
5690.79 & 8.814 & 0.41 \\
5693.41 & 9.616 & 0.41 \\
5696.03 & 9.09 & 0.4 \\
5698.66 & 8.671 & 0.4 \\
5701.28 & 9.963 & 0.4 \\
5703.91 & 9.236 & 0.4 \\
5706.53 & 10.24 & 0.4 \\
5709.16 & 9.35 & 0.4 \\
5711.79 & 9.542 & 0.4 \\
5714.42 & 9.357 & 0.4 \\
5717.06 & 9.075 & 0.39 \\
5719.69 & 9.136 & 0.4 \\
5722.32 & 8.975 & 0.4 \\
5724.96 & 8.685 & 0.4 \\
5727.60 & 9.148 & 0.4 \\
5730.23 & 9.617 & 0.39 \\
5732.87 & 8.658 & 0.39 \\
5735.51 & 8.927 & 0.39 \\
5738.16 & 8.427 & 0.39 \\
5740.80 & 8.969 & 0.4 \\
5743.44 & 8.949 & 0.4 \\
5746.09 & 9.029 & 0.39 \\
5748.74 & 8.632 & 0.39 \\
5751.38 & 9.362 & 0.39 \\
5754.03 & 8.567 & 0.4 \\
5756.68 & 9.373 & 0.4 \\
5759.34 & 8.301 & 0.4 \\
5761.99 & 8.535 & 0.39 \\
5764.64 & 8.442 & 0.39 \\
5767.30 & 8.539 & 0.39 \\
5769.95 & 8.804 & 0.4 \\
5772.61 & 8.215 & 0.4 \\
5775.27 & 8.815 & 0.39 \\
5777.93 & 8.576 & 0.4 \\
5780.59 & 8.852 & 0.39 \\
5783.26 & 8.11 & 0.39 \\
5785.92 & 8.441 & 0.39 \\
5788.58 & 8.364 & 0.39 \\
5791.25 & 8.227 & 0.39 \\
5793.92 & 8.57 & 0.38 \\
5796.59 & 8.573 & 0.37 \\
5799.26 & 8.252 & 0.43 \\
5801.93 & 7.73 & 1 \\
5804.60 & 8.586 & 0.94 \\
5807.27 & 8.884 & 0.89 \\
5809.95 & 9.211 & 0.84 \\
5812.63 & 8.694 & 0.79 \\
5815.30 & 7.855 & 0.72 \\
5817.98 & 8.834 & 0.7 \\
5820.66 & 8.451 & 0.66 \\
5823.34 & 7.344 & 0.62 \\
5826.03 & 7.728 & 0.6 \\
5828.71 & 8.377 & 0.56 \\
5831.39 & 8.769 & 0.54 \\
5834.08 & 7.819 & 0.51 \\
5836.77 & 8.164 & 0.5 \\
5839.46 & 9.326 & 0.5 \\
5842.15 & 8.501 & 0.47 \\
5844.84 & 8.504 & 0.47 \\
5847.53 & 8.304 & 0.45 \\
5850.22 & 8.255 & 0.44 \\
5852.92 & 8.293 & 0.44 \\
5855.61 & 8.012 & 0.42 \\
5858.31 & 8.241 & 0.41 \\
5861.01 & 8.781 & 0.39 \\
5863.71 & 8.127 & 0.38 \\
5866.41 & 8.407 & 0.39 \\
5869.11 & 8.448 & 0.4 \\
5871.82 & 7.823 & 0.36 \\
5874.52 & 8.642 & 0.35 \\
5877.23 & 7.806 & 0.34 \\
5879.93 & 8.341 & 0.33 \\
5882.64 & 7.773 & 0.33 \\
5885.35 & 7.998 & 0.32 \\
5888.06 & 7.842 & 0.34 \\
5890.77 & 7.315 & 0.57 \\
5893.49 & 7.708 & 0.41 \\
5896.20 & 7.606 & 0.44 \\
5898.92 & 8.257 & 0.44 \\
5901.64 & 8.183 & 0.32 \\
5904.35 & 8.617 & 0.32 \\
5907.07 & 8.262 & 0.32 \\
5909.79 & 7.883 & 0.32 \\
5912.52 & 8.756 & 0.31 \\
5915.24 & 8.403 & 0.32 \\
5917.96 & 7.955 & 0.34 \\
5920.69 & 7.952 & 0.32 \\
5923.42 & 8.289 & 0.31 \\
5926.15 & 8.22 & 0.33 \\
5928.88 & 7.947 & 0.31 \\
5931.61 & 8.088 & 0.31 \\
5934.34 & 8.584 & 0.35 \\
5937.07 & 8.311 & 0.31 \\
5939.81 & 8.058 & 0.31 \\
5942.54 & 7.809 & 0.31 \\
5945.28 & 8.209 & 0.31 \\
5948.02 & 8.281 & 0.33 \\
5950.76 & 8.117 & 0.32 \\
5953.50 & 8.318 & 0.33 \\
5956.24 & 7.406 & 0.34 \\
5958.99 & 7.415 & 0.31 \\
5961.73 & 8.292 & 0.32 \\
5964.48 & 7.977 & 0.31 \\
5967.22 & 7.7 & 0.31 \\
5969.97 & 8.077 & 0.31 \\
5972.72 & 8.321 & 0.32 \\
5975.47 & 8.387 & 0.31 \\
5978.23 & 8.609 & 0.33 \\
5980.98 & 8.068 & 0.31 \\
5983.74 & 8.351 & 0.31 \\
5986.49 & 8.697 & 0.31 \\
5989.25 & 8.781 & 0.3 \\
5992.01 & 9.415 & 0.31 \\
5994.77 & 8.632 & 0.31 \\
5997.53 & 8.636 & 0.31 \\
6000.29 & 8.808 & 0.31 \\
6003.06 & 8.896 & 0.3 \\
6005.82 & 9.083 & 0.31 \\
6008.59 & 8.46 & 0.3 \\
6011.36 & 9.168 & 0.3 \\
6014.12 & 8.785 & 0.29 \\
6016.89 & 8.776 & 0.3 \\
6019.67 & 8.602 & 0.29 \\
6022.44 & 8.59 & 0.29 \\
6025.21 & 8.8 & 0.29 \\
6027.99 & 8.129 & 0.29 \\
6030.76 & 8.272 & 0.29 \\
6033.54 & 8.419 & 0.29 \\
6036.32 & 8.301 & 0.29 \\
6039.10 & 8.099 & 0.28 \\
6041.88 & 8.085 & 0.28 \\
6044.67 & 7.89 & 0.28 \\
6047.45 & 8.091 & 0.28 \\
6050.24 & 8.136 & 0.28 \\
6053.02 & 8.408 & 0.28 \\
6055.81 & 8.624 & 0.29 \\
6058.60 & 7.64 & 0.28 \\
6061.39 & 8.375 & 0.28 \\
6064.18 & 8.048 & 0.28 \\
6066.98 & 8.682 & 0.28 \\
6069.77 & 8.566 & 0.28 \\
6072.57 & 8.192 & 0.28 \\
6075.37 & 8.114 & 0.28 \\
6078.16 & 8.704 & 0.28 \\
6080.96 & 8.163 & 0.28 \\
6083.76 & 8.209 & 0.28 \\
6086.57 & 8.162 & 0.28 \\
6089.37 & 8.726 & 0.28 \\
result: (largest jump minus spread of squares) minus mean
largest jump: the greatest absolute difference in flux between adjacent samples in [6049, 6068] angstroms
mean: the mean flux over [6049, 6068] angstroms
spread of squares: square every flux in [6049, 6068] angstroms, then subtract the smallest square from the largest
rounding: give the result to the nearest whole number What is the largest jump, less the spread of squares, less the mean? -24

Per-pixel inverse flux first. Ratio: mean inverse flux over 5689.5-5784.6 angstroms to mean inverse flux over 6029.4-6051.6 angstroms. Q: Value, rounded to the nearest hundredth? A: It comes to 0.91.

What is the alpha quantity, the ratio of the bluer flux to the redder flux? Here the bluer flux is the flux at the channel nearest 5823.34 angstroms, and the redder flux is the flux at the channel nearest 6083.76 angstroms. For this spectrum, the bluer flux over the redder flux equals 0.89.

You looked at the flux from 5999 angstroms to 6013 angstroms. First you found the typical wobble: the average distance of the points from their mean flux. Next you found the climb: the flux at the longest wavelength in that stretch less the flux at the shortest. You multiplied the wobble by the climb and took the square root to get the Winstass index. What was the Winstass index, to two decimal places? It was 0.27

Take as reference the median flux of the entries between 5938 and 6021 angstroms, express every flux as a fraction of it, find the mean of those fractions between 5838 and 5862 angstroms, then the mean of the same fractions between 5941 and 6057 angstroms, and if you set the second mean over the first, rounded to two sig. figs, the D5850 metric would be 0.99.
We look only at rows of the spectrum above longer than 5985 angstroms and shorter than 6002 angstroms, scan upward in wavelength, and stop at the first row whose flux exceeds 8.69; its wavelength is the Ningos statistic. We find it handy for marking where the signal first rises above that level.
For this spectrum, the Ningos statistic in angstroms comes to 5986.49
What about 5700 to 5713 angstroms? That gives 5701.28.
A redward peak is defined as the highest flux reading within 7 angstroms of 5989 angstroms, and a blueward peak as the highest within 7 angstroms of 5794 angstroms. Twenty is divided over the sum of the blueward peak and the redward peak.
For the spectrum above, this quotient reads 1.11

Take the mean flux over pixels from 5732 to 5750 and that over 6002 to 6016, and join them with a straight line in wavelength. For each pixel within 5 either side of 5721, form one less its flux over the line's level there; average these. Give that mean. -0.02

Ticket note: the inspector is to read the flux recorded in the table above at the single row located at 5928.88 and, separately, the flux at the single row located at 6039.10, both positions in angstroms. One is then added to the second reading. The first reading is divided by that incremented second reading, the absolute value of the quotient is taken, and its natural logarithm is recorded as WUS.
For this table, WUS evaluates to -0.14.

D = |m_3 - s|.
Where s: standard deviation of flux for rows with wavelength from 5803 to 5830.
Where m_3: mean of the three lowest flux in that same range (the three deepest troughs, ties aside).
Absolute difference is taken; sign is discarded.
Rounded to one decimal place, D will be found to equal 7.1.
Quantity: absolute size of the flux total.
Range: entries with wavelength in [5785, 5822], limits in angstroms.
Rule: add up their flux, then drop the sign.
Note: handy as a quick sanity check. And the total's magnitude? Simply 119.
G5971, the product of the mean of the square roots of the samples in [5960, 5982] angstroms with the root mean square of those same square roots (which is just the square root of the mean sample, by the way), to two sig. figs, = 8.2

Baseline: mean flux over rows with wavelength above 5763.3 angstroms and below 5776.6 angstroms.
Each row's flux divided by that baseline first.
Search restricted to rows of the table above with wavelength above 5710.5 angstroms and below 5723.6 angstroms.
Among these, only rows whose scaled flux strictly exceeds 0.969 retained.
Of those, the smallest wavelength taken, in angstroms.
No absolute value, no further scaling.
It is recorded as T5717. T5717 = 5711.79 angstroms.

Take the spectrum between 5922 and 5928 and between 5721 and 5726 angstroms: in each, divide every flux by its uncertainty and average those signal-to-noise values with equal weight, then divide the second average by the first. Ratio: 0.9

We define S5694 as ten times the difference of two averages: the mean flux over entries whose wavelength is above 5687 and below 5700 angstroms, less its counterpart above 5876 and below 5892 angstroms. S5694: 13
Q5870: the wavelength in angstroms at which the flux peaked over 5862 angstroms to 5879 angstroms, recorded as 5874.52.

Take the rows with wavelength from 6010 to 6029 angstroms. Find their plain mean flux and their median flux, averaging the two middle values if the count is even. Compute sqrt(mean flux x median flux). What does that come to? 8.7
